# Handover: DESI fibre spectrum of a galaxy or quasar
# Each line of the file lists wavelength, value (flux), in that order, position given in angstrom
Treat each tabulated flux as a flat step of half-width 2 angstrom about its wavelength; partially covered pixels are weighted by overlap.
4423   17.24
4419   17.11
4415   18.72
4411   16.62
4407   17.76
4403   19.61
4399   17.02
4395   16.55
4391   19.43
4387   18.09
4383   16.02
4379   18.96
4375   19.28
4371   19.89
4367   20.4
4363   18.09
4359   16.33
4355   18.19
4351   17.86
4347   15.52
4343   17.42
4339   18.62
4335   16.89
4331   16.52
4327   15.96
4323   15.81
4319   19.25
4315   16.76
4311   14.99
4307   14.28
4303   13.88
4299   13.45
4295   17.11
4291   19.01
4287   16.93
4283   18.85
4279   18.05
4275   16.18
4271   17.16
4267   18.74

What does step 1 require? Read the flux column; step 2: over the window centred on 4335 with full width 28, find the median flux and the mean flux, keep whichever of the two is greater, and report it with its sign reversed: -16.7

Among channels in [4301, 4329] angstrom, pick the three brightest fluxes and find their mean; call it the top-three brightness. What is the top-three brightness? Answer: 17.3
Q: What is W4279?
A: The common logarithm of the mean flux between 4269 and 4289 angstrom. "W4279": 1.24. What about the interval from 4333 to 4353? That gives 1.24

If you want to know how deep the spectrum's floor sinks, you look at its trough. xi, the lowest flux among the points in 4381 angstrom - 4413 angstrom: 16.02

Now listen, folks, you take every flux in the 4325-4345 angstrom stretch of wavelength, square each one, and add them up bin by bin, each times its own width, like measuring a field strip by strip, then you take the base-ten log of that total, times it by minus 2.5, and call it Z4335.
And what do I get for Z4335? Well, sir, -9.42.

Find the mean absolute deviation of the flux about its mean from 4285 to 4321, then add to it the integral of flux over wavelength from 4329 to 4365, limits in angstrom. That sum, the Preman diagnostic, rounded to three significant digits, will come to 624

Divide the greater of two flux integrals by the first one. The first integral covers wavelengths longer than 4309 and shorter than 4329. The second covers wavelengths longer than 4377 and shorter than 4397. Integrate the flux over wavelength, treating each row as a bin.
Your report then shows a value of 1.08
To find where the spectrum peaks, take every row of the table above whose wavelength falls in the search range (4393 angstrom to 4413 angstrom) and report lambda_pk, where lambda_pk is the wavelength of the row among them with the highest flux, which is 4403 angstrom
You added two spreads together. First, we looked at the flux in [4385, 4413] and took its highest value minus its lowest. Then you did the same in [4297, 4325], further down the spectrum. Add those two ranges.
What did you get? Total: 8.9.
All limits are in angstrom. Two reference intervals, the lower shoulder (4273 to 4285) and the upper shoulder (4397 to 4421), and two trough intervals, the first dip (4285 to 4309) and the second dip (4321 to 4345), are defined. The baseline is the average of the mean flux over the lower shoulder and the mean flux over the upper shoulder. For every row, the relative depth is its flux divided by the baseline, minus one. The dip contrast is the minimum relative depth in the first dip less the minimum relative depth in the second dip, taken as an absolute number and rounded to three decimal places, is 0.133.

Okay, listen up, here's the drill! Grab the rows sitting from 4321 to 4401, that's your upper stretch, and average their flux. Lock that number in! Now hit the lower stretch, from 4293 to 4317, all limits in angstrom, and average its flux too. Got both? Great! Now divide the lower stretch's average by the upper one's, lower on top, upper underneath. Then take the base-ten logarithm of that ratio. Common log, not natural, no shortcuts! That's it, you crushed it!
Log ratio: -0.068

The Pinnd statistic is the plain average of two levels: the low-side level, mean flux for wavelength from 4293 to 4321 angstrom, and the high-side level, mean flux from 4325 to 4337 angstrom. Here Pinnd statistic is 16.1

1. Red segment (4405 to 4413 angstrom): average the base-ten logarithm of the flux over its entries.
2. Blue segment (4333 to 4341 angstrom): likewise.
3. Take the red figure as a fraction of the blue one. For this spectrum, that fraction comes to 0.99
